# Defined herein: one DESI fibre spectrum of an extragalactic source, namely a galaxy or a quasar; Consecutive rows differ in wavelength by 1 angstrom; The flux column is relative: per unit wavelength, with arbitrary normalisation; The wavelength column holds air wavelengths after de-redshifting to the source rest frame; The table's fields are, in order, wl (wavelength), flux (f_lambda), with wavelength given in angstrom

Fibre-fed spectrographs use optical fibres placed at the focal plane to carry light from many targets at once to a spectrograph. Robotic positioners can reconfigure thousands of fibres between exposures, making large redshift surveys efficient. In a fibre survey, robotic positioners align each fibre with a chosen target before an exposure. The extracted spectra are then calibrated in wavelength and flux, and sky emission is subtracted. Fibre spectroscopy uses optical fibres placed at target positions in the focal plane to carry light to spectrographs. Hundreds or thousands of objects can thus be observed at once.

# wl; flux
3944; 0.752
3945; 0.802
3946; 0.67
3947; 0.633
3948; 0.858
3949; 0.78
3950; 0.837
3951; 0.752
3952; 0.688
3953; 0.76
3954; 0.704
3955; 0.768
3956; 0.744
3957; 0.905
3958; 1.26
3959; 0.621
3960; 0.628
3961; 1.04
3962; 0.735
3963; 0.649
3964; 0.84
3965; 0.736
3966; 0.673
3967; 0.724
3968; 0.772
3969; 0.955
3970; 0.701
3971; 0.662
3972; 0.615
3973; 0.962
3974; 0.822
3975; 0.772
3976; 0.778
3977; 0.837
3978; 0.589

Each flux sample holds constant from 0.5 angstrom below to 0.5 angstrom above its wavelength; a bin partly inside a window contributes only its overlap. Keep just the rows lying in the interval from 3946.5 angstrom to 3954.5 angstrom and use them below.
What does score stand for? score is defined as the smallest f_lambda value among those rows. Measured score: 0.633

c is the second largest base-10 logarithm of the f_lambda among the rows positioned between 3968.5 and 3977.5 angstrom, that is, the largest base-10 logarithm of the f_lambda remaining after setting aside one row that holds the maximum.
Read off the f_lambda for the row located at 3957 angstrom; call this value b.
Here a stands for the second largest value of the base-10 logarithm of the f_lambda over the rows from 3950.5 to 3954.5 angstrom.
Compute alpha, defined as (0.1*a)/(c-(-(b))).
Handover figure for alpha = -0.014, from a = -0.12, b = 0.905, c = -0.02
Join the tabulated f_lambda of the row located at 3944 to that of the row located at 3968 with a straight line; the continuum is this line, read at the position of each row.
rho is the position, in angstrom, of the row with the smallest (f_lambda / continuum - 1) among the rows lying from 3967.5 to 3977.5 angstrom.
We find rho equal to 3972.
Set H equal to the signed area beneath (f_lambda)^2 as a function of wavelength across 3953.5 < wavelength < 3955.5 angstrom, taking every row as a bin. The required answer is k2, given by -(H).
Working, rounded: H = 1.1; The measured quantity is -1.1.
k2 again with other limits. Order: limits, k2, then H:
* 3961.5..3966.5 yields -2.7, 2.7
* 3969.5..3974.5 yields -2.9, 2.9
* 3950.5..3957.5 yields -4.1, 4.1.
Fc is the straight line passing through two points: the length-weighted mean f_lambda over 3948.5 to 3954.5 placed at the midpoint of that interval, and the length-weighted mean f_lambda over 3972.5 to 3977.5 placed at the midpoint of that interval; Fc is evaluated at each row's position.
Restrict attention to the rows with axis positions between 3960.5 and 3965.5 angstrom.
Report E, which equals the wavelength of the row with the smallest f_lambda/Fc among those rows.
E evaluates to 3963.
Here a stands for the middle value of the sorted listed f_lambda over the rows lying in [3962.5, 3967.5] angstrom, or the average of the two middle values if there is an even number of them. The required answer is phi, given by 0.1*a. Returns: 0.072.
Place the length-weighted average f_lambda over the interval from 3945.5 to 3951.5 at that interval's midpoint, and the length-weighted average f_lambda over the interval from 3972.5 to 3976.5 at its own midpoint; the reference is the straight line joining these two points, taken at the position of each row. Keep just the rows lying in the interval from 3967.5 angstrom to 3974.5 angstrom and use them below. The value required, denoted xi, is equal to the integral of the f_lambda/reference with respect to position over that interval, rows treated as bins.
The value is 7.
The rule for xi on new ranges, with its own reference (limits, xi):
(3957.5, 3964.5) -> 7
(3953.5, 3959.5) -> 6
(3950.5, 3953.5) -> 3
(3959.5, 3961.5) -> 2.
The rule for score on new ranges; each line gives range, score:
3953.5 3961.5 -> 0.621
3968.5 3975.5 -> 0.615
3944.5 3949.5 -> 0.633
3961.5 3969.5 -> 0.649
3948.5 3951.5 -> 0.752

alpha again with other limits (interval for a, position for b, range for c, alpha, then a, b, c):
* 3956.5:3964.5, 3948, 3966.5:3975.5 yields 0.002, 0.02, 0.858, -0.02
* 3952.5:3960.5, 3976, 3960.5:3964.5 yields -0.006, -0.04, 0.778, -0.08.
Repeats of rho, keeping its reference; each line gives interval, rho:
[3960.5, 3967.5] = 3963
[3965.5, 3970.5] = 3966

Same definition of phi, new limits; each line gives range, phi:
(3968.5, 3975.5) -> 0.077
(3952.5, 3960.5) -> 0.075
